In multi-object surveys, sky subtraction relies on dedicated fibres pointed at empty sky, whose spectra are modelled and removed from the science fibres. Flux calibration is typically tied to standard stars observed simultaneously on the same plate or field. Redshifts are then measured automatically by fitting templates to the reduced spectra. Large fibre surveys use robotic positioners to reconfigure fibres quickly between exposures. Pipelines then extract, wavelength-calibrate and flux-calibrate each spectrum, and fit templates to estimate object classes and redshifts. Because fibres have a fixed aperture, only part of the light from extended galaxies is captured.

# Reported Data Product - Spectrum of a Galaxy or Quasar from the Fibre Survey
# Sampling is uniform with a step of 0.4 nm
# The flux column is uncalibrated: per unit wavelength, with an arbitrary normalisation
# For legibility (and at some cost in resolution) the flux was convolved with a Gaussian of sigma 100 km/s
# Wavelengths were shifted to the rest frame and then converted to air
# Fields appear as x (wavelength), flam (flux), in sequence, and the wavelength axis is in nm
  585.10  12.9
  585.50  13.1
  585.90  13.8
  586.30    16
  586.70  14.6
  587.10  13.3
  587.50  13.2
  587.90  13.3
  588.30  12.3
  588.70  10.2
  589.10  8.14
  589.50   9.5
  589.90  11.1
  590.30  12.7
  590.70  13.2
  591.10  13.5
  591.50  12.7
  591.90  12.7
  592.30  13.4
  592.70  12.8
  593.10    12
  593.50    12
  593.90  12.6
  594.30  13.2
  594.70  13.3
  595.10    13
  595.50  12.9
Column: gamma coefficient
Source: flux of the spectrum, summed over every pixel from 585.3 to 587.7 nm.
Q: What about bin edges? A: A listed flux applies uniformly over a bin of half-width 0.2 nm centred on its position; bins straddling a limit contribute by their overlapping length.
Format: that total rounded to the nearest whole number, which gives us 84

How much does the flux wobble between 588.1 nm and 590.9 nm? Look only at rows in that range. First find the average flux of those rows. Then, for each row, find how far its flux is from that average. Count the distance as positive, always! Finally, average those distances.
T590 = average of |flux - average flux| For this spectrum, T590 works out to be 1.5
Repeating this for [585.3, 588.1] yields 0.8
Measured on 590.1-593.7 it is 0.4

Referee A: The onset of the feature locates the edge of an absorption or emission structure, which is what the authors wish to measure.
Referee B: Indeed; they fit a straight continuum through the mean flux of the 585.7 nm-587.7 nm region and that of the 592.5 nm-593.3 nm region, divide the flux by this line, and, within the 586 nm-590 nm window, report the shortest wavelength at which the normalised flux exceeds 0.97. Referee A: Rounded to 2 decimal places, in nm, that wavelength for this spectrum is 586.30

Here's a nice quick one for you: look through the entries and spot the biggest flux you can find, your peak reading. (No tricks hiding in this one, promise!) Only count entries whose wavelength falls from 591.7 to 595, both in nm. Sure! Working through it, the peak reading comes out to 13.4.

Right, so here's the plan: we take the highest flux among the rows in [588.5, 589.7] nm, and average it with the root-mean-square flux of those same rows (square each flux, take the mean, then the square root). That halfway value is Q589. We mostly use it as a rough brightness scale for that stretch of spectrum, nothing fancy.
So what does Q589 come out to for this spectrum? 9.8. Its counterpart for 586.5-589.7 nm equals 13.3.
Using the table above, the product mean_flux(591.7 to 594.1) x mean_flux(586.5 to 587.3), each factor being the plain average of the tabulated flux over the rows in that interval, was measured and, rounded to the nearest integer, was 176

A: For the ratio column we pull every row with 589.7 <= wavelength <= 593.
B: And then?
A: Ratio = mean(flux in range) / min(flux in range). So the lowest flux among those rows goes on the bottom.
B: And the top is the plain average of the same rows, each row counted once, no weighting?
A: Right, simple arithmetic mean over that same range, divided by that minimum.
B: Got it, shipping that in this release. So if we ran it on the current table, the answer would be 1.15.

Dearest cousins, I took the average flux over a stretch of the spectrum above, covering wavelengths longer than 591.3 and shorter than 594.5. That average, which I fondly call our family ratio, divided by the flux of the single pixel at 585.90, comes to 0.92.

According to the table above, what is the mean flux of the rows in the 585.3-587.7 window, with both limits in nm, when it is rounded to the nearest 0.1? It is 14.0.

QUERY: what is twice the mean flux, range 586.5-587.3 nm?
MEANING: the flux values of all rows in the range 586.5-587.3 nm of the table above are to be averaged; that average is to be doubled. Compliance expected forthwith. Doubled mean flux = 27.9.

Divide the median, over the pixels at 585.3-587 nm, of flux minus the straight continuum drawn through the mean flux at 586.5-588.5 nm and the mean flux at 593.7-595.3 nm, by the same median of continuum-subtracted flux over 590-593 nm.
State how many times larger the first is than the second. -2.6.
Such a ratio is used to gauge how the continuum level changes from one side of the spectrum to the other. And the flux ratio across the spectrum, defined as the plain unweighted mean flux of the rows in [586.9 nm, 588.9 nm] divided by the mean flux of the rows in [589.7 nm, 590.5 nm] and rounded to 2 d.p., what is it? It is 1.05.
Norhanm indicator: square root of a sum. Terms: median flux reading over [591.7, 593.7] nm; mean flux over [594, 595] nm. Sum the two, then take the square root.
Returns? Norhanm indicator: 5.09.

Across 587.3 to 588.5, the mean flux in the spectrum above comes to 12.9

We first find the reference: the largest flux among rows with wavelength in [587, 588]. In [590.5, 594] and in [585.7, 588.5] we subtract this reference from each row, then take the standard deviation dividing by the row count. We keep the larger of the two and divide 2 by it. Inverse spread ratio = 1.8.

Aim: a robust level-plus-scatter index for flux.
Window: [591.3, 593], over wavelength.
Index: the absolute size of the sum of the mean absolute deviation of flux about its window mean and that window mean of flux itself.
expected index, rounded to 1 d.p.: 13.1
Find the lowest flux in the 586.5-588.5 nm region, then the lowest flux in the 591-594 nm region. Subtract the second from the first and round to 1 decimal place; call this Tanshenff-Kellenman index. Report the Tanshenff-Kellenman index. 0.3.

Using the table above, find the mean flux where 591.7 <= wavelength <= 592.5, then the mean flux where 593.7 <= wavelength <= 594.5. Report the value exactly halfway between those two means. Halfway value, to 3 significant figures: 13.0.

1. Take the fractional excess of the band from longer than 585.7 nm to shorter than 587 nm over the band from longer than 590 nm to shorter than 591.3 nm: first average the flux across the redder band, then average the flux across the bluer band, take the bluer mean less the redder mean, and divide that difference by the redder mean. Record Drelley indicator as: 0.13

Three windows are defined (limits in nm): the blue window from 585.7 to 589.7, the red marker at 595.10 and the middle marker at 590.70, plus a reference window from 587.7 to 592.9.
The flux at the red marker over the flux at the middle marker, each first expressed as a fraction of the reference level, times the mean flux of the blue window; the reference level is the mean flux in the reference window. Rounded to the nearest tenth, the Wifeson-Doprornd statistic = 12.2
